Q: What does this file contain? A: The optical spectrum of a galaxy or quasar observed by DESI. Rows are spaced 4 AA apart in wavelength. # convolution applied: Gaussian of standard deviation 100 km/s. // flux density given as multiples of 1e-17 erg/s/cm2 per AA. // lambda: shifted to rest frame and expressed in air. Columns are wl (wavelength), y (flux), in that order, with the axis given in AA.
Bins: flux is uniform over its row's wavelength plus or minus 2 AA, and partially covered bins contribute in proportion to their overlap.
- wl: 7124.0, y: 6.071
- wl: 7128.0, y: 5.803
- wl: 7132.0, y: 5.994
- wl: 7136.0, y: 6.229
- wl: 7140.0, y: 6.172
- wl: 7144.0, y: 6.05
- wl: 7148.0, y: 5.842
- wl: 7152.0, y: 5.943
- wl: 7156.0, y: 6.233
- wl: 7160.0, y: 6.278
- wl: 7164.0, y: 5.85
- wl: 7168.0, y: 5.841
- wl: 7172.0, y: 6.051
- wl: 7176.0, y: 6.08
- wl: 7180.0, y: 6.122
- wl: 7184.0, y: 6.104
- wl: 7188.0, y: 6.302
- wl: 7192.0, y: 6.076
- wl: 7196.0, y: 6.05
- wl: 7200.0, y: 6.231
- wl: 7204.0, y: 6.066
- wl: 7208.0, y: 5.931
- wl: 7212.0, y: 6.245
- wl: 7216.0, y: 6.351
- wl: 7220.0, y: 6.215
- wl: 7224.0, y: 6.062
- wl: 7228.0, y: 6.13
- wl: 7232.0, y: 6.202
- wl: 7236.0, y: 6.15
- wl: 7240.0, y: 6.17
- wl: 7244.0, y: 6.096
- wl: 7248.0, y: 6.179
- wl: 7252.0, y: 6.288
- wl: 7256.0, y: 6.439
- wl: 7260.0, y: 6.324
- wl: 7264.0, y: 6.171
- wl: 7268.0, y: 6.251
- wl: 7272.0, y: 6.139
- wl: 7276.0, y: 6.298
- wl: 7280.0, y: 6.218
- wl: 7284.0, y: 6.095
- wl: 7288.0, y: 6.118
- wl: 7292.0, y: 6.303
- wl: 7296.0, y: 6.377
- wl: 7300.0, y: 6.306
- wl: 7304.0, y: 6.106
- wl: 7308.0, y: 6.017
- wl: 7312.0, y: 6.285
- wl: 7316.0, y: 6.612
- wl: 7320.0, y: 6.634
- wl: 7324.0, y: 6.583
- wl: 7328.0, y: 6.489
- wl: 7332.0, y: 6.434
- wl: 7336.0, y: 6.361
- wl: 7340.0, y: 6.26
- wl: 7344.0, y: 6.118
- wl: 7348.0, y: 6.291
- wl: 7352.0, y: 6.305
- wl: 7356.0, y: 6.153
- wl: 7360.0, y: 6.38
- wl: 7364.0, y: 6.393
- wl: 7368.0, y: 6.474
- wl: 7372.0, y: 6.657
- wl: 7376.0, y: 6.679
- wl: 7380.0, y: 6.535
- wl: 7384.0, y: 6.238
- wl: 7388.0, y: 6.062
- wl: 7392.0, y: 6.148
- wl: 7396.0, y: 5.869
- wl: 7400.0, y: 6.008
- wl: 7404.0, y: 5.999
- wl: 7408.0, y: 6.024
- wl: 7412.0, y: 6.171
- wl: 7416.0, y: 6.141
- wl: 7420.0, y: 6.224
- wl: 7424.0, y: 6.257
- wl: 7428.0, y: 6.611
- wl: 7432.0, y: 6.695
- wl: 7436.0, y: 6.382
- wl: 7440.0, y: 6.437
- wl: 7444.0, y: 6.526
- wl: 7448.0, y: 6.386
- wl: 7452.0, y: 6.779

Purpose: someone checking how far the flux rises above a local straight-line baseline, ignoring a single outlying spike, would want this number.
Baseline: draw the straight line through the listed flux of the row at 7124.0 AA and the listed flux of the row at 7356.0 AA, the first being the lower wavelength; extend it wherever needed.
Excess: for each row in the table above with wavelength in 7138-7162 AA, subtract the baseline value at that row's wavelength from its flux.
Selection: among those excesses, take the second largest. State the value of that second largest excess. 0.15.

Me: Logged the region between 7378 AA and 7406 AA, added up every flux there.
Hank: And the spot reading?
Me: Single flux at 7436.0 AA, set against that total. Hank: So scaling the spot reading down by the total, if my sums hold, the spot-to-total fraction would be 0.15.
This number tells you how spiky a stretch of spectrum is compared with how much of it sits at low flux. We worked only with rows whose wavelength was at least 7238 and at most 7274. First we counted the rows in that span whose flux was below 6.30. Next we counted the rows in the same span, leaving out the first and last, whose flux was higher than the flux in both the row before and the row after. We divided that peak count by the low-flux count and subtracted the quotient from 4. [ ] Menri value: 3.71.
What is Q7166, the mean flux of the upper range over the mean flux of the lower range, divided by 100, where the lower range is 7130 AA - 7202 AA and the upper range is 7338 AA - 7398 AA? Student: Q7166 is 0.0104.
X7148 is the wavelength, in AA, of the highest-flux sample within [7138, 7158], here 7156.0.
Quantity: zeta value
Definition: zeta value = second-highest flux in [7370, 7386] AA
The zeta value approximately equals 6.657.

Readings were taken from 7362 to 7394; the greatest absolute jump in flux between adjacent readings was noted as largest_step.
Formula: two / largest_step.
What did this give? 6.7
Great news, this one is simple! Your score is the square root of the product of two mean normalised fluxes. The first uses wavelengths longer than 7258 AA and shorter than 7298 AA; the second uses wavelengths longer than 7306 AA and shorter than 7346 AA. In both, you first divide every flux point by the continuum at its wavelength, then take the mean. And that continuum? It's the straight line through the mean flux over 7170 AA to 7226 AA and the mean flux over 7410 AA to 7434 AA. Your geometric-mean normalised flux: 1.01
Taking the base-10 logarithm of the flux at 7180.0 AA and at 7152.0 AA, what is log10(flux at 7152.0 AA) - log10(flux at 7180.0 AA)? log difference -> -0.013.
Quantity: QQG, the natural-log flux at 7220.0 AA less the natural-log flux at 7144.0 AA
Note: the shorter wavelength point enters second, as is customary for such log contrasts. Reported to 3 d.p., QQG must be 0.027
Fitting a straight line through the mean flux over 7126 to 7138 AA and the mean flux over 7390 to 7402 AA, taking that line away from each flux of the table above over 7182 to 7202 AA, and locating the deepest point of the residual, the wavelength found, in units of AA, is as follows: 7196.0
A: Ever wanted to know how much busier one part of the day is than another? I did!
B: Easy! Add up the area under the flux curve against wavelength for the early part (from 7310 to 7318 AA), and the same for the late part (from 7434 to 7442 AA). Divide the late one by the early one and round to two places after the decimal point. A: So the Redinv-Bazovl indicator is 0.99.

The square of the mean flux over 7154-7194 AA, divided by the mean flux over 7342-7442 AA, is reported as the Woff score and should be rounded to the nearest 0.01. 5.90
